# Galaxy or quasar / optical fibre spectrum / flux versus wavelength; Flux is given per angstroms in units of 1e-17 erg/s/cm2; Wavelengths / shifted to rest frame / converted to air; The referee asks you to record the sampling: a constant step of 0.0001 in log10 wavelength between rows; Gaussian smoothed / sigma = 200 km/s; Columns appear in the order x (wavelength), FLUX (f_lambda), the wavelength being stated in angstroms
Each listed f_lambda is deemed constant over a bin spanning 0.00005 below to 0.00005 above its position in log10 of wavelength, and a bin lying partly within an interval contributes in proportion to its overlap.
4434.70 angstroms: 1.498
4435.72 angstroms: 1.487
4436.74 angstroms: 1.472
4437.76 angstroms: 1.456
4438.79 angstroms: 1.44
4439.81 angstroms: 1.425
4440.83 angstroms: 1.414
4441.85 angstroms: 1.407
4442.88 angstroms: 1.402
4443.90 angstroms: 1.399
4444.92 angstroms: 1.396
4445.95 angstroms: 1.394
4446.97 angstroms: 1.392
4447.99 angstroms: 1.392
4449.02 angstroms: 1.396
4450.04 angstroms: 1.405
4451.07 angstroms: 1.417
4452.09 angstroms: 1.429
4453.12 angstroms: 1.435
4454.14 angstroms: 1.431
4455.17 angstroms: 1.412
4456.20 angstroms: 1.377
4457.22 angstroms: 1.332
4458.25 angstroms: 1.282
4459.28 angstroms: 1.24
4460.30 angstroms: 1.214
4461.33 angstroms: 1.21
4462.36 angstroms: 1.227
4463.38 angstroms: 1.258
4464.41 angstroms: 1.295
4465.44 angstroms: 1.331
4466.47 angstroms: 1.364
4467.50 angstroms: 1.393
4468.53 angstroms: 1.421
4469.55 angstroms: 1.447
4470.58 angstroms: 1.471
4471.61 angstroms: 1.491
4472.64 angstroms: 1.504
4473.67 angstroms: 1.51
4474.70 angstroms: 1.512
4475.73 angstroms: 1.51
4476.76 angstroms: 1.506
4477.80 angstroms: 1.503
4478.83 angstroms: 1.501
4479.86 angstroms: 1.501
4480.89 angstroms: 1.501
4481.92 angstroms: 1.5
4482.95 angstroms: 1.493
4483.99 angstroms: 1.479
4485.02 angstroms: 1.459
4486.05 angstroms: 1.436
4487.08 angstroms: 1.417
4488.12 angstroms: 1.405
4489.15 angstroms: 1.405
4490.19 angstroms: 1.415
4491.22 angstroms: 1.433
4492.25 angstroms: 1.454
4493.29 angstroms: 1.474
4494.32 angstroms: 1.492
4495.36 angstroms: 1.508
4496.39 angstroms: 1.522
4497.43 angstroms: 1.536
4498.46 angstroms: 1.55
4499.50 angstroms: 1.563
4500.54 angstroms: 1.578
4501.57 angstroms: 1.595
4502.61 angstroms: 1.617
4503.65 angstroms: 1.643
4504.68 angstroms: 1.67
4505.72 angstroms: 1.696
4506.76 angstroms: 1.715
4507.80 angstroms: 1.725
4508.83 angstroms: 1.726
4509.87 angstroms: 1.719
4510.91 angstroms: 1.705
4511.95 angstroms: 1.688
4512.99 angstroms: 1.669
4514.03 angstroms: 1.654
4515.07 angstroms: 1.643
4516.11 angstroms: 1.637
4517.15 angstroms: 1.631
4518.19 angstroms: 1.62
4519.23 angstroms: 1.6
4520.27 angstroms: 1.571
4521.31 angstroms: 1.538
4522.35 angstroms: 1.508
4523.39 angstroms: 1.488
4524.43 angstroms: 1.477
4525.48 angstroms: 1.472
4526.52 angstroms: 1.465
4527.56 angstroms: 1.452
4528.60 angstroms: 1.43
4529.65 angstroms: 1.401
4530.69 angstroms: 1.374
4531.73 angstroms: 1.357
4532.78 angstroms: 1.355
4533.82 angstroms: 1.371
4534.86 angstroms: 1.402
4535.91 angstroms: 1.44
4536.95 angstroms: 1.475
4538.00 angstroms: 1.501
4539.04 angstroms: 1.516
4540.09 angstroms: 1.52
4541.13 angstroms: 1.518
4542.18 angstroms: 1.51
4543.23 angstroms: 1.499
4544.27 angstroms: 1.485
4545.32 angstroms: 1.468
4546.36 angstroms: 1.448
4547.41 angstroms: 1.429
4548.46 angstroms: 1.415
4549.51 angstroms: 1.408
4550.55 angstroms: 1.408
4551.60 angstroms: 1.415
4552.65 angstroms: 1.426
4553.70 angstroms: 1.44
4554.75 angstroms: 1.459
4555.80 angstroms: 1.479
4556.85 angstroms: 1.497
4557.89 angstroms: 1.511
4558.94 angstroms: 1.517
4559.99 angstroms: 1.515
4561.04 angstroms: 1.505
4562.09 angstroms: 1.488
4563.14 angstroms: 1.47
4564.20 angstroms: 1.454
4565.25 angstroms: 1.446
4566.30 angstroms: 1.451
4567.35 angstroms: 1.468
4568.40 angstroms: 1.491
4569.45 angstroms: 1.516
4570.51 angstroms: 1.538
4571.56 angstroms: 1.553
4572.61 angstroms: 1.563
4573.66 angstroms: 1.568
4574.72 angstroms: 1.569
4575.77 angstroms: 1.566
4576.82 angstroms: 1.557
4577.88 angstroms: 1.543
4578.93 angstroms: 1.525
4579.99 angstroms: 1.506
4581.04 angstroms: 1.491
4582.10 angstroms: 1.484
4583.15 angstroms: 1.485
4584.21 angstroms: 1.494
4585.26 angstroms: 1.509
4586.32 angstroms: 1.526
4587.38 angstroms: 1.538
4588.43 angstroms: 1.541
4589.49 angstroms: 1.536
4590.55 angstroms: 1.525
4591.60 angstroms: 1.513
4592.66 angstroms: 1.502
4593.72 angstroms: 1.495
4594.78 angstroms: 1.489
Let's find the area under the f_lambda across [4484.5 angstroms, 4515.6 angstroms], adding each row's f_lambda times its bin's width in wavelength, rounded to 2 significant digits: 49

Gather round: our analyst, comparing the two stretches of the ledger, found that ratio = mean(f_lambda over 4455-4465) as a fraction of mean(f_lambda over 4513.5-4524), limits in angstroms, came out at 0.81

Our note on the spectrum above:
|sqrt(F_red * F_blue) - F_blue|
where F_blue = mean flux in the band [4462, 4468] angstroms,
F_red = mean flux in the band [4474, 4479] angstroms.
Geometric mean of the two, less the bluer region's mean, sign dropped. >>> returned 0.09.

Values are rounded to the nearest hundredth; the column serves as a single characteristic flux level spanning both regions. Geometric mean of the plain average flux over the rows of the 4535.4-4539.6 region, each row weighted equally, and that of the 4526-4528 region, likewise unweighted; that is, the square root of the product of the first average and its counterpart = 1.47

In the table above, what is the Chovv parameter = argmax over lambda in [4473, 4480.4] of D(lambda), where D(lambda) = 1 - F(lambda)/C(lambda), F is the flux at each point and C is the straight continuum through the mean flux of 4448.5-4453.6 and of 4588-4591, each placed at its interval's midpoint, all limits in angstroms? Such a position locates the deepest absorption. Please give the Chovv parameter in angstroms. 4479.86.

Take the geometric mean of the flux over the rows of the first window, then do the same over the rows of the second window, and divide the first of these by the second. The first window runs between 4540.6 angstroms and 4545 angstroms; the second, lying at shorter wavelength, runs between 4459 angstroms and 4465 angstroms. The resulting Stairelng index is 1.21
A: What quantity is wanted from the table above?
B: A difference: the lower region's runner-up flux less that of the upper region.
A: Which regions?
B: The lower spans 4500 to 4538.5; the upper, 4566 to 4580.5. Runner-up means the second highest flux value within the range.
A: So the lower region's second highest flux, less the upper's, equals 0.16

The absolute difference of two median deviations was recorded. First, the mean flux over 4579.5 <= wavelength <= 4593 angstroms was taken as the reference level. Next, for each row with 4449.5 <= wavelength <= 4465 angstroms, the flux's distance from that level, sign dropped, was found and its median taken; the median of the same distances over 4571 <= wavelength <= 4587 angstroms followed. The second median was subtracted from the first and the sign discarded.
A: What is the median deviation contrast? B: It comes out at 0.15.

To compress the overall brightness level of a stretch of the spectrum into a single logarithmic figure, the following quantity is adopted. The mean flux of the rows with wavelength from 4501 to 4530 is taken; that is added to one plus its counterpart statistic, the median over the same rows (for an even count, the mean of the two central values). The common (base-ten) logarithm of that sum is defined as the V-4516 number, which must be 0.626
